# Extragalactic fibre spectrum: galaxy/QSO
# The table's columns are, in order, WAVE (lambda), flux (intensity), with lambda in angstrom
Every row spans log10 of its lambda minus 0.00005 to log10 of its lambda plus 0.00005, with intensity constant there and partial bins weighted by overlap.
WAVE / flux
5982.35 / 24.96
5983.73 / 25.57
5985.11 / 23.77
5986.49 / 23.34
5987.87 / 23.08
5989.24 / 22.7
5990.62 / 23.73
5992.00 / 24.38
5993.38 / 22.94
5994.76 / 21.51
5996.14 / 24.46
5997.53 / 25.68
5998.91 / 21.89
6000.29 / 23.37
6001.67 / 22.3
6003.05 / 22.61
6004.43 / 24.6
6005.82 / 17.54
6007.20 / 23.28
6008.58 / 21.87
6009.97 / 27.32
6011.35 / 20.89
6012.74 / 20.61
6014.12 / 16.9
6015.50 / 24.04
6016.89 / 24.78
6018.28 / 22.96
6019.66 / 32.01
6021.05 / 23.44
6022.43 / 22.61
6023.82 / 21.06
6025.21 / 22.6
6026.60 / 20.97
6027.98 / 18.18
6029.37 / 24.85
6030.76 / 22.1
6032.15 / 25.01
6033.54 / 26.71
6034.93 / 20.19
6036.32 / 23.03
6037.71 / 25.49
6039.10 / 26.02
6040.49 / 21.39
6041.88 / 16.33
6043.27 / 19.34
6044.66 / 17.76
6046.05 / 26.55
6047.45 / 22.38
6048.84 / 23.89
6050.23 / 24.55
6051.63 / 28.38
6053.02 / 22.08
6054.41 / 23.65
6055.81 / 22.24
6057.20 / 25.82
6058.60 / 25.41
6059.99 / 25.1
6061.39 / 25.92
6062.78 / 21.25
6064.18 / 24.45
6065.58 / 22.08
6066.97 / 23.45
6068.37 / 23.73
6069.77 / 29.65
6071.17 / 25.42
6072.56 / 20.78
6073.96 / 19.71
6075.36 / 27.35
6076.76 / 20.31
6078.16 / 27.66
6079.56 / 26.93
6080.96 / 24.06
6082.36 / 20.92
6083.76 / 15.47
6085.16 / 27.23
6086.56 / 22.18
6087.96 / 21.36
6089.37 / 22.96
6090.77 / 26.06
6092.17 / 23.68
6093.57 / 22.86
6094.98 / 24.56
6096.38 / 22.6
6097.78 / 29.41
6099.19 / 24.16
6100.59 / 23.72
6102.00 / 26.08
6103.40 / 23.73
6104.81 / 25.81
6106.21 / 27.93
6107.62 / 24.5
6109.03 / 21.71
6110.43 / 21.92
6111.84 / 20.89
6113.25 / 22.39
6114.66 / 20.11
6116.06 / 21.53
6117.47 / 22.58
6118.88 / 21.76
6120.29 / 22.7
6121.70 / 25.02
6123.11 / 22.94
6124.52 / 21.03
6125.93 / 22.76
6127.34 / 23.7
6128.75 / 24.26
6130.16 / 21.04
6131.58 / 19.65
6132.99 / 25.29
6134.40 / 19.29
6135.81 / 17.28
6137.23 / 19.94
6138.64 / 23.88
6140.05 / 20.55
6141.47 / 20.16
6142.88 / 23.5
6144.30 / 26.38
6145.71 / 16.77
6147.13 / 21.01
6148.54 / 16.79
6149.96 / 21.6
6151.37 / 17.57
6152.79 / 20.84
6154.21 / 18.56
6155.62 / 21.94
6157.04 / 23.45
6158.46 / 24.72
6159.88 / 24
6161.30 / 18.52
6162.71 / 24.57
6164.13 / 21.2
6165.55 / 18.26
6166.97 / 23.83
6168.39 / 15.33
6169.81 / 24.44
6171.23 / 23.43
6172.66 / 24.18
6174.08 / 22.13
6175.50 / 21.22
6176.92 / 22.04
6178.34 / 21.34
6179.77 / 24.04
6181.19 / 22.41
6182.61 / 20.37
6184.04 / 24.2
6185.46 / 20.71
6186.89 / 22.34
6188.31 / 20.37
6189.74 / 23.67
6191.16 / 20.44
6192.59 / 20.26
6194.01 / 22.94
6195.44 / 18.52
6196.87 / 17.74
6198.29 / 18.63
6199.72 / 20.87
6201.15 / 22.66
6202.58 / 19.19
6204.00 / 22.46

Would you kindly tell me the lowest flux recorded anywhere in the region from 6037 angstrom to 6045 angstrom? 16.33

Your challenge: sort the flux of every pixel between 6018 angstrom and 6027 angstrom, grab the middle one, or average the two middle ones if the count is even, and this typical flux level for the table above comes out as 22.6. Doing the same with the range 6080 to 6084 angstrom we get 20.9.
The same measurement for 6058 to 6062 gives 25.4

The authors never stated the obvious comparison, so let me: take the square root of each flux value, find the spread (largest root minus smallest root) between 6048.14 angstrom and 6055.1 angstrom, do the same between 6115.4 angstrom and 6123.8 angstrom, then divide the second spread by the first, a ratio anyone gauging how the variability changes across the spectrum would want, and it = 0.6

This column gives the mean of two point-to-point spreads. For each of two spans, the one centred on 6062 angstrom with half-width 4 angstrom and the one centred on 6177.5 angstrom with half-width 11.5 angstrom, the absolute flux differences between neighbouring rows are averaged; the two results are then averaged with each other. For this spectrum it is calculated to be 2.5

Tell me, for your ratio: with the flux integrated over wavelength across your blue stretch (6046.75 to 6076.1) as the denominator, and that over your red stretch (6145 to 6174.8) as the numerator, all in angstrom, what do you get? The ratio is 0.89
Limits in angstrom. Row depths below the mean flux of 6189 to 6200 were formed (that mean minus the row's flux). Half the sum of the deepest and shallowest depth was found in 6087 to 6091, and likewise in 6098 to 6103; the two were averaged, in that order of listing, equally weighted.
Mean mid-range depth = -3.9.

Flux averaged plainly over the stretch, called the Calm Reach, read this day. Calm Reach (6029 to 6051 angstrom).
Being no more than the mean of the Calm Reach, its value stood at 22.8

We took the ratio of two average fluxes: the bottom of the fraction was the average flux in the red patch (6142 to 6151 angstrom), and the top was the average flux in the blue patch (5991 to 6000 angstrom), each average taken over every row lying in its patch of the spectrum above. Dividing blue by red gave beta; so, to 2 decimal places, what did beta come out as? 1.12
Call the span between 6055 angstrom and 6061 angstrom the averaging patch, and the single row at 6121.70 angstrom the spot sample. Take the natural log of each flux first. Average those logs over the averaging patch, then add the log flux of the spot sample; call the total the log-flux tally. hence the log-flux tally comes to 6.42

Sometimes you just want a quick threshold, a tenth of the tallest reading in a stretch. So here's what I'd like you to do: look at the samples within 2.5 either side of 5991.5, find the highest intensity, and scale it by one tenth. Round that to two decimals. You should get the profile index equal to 2.44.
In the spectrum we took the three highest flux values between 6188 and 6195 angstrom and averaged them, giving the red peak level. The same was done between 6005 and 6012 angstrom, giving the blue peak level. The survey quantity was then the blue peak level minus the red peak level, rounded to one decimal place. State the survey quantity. 1.8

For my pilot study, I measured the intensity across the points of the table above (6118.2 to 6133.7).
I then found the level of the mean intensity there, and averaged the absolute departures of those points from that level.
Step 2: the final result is 1.4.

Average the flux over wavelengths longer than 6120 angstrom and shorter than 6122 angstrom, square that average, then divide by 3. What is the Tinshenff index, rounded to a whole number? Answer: 190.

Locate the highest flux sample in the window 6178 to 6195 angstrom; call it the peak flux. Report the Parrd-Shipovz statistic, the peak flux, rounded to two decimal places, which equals 24.20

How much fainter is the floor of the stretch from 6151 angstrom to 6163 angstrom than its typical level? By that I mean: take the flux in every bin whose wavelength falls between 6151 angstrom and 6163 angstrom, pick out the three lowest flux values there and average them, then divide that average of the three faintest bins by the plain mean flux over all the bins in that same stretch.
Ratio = 0.844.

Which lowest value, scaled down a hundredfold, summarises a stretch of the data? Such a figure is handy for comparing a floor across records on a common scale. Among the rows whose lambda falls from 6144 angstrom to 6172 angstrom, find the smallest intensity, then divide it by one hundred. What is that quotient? 0.153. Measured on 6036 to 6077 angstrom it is 0.163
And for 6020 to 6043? 0.163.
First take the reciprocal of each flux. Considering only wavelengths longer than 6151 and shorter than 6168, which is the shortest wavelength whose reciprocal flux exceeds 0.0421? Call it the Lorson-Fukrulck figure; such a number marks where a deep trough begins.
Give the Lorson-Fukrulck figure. 6151.37 angstrom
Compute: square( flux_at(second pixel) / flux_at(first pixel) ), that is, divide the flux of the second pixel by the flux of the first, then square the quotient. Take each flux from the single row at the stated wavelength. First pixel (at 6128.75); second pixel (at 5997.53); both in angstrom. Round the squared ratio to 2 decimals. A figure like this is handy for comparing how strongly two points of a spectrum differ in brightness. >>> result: 1.12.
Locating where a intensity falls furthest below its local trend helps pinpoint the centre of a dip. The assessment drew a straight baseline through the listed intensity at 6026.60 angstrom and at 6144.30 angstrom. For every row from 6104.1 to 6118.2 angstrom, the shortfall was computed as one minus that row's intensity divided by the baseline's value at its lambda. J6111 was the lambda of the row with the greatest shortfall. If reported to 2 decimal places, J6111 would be 6114.66 angstrom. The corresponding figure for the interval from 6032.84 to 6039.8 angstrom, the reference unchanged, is 6034.93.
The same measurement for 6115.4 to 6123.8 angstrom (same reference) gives 6116.06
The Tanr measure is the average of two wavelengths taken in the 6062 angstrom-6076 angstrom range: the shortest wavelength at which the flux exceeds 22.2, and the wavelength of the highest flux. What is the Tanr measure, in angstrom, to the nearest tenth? 6067.0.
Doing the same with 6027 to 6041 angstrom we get 6031.5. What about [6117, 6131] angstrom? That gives 6119.6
